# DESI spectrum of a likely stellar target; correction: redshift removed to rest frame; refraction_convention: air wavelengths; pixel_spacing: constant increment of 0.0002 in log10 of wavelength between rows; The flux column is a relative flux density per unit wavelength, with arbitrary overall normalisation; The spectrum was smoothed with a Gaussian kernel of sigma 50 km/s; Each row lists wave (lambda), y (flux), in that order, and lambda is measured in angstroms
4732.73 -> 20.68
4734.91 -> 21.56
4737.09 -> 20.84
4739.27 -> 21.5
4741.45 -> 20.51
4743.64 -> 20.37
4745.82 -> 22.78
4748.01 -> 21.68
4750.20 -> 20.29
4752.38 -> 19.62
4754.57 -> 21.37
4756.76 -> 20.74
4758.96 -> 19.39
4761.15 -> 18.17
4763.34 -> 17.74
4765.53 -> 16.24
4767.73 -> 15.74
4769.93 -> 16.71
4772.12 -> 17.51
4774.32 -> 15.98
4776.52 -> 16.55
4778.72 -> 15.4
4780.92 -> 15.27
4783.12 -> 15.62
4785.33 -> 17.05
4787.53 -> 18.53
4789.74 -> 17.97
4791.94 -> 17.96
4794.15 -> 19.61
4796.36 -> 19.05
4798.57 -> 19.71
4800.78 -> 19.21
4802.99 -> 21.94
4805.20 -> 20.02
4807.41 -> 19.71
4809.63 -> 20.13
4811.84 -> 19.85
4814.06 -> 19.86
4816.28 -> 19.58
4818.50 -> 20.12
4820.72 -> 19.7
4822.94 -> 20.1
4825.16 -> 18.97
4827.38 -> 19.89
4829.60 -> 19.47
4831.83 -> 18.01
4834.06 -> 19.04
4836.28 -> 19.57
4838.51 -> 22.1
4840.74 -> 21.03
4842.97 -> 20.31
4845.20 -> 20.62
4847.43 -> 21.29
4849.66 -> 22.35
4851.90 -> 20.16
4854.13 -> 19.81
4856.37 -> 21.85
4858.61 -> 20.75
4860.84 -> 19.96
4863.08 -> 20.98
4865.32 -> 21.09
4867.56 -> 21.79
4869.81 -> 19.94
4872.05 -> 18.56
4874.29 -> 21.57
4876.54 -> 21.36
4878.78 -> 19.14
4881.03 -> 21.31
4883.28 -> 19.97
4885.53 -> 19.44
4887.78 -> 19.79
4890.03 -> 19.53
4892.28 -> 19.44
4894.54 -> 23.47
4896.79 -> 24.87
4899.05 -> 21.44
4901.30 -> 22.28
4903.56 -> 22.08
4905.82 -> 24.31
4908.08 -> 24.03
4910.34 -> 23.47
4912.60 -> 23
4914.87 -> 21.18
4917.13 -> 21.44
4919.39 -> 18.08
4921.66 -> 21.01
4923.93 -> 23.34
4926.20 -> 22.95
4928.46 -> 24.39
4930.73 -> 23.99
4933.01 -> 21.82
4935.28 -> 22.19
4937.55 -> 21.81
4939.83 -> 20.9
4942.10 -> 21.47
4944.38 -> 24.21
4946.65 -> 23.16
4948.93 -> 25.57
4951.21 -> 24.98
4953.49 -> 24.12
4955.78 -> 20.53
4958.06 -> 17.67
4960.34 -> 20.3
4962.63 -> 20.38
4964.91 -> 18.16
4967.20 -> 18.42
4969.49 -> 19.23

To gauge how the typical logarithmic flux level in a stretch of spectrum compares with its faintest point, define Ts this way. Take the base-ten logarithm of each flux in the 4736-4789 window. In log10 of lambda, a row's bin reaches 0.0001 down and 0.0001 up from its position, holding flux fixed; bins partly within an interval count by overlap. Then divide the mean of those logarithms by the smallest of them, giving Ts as 1.07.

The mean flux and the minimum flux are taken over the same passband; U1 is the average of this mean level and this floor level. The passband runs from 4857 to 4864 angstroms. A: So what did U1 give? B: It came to 20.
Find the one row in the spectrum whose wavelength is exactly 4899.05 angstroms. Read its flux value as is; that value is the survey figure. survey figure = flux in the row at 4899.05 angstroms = 21.44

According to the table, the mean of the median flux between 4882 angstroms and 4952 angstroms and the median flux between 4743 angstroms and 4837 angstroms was 20.8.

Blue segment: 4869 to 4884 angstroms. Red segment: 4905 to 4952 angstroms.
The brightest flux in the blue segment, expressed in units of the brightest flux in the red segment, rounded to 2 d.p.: 0.84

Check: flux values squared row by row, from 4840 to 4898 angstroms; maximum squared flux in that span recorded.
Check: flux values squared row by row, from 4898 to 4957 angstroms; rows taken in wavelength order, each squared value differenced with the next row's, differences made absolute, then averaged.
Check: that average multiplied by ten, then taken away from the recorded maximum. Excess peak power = 27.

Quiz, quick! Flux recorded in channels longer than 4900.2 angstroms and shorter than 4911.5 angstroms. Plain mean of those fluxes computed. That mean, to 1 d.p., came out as 23.2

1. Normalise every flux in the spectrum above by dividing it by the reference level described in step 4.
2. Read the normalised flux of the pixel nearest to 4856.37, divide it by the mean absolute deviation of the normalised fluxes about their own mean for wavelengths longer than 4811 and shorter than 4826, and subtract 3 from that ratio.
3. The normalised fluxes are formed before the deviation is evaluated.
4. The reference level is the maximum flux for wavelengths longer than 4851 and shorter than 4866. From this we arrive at 76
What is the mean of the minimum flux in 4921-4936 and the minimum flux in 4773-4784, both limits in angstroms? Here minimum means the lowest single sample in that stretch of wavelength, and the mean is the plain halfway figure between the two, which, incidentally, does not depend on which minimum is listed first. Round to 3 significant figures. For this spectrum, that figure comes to 18.1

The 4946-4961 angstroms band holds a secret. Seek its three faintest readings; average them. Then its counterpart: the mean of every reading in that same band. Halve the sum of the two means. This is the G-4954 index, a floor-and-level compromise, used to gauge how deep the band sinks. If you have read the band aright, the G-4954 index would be 20.9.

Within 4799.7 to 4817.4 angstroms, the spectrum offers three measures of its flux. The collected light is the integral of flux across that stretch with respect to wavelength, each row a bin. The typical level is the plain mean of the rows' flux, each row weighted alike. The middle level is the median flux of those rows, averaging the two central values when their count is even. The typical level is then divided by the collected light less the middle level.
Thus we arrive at 0.060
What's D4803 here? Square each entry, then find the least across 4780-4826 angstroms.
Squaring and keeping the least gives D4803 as 233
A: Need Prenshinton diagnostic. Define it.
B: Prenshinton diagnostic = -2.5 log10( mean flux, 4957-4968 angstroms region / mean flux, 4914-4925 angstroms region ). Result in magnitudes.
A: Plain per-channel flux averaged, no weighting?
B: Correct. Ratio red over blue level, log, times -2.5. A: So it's 0.11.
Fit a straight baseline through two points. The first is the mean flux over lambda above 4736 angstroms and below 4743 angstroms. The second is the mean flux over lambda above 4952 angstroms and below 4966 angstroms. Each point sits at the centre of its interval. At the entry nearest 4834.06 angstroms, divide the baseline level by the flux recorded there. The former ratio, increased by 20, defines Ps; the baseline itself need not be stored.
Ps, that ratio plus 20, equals 21.1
